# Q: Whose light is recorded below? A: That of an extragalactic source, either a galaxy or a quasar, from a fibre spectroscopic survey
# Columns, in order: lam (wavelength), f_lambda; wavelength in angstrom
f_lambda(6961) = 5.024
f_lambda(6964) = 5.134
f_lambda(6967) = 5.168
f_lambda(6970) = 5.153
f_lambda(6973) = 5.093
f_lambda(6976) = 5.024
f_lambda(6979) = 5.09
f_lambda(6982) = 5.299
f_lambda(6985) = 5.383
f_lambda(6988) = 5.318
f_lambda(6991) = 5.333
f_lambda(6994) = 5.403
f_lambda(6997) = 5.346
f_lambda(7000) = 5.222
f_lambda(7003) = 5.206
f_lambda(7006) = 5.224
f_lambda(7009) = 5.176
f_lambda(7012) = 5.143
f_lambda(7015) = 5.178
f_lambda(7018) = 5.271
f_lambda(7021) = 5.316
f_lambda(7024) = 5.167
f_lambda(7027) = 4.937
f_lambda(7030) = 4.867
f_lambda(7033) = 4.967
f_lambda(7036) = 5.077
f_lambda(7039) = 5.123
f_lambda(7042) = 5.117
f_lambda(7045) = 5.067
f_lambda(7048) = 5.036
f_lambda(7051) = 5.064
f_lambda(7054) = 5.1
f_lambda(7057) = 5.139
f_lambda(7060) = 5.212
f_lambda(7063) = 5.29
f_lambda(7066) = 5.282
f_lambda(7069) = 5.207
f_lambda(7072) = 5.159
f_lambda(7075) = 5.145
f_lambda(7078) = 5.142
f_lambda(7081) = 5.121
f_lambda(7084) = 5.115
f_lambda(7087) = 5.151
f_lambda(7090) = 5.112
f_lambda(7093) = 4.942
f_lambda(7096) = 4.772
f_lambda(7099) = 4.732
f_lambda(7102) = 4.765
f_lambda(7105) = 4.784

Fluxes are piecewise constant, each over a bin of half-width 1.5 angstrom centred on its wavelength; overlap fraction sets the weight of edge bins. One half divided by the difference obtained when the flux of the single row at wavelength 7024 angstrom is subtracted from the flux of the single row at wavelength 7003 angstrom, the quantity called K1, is 13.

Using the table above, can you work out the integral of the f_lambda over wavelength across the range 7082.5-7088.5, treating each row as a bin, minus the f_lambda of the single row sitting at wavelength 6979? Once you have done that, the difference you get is 25.7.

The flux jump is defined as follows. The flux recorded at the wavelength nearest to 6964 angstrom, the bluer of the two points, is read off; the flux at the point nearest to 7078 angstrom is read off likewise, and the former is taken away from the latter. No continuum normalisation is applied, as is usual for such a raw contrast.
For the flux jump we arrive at 0.01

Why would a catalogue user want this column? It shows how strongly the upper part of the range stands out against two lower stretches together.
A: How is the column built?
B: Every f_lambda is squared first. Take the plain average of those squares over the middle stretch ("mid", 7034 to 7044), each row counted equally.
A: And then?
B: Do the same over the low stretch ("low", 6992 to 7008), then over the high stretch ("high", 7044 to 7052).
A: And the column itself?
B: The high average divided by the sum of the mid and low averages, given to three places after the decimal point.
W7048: 0.474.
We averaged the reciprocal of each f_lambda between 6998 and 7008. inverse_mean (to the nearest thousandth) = 0.192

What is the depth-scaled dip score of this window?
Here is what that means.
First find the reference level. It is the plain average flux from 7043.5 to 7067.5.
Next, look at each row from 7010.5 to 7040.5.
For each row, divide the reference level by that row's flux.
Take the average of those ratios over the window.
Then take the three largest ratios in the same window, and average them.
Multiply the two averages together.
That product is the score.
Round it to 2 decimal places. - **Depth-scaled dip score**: 1.06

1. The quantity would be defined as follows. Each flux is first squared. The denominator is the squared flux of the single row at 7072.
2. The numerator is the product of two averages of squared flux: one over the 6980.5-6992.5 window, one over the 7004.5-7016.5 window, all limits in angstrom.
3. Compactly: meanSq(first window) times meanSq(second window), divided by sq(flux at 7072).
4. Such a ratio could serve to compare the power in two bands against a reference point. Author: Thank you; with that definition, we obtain 29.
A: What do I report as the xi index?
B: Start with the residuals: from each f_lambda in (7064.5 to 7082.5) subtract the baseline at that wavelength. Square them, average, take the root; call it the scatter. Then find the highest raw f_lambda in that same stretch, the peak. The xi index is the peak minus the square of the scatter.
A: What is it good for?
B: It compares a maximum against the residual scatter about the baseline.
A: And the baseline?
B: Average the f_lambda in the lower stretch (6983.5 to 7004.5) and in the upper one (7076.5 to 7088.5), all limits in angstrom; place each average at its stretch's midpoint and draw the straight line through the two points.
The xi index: 5.28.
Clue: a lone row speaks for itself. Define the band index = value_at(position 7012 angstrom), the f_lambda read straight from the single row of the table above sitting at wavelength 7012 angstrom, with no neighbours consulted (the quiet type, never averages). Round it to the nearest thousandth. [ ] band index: 5.143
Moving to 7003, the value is 5.206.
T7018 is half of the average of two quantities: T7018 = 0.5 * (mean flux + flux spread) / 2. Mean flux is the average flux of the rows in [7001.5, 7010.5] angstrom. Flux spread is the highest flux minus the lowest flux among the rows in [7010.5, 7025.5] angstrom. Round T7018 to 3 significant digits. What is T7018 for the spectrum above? 1.34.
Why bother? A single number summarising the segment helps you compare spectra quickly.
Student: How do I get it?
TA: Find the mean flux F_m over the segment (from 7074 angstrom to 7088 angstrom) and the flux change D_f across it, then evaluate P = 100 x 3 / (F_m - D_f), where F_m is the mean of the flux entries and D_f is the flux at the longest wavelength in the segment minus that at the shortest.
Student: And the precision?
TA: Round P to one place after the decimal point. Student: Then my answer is 58.5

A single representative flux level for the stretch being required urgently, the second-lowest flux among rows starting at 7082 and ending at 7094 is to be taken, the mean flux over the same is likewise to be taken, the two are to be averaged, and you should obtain 5.10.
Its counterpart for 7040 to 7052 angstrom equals 5.07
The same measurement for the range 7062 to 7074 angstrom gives 5.22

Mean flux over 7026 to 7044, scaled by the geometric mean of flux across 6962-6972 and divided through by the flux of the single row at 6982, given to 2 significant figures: 4.9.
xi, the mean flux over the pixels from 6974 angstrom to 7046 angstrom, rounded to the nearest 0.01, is 5.18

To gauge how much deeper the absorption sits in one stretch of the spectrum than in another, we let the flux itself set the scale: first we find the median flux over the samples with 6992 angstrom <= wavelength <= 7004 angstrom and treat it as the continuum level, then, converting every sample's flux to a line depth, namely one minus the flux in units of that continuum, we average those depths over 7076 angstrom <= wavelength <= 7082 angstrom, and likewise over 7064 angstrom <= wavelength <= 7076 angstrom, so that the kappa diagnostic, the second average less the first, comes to -0.013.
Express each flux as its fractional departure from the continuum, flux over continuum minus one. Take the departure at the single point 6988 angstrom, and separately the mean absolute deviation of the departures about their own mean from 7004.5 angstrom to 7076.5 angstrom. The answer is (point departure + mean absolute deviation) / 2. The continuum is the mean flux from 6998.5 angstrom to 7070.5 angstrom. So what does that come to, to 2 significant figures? 0.025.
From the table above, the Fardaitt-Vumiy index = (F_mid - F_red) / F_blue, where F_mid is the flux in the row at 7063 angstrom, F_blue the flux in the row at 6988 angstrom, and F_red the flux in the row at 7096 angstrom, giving 0.10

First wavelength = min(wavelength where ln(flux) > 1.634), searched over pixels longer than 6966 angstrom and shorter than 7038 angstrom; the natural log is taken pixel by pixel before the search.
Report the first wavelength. 6967 angstrom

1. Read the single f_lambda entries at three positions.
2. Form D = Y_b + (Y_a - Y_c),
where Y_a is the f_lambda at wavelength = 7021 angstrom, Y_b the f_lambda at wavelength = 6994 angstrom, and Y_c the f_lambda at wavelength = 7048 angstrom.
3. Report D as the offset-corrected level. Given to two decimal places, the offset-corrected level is 5.68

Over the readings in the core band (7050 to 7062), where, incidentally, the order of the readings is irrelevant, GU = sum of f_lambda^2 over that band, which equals 105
